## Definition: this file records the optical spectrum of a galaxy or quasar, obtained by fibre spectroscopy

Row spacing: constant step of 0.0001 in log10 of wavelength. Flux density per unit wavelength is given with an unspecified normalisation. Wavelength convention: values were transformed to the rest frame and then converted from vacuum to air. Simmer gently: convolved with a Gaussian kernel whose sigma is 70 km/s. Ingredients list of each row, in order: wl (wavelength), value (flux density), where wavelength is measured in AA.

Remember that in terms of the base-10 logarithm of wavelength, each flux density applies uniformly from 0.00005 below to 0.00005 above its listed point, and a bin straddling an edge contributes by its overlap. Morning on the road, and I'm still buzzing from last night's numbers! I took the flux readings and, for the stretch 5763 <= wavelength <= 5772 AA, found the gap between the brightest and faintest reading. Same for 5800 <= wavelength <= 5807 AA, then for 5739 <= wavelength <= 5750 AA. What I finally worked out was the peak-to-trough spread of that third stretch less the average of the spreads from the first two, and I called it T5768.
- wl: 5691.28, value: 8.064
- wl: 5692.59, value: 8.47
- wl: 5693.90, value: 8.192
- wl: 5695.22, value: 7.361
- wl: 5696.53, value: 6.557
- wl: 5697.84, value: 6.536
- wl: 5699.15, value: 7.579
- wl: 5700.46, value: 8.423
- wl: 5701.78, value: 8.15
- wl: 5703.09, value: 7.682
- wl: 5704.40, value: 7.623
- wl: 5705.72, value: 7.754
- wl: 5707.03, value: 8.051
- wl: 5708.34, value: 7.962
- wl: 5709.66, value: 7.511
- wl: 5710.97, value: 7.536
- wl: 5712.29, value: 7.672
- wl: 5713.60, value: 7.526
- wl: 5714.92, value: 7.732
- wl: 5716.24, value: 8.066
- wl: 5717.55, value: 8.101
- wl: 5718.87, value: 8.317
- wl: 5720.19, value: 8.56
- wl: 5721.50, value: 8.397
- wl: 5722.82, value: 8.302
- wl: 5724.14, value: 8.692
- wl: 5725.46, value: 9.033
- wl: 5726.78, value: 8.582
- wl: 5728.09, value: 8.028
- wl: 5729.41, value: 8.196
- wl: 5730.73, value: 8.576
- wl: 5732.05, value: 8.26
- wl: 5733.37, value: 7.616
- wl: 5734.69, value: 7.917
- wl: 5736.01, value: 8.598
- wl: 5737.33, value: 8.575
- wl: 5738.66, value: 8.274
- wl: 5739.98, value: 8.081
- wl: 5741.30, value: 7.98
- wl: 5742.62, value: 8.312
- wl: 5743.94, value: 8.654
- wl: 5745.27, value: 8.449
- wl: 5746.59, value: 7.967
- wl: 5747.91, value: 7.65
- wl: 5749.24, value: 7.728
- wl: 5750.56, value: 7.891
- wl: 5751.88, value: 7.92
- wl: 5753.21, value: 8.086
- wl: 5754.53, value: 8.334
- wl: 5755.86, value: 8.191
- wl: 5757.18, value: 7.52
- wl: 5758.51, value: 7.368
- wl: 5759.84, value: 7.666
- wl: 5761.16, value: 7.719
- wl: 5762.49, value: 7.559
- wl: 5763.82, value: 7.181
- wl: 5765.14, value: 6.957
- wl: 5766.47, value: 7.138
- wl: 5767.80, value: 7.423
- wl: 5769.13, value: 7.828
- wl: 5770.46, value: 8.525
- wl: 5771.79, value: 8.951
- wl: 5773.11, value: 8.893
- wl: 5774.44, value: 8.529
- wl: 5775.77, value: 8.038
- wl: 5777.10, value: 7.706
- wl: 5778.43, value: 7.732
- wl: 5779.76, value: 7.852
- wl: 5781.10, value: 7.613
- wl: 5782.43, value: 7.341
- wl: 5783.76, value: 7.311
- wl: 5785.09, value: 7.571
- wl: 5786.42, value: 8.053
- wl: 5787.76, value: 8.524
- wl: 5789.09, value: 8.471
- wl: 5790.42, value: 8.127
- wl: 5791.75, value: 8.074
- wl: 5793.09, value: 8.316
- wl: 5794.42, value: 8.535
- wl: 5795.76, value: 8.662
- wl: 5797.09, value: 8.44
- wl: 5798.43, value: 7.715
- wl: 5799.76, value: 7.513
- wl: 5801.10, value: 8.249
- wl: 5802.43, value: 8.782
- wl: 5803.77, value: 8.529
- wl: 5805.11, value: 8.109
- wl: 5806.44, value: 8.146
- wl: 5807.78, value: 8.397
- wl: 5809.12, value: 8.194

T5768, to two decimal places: -0.33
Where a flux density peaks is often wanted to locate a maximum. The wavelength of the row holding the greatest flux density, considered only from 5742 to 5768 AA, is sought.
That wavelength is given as 5743.94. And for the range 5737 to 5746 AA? 5743.94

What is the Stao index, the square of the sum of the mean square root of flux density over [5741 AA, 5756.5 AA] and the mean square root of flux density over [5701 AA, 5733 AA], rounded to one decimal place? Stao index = 32.4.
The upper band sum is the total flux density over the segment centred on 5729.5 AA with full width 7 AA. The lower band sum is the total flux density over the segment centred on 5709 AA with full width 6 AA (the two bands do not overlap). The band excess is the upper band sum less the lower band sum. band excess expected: 11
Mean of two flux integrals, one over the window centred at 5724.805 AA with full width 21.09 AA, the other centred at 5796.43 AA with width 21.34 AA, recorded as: 175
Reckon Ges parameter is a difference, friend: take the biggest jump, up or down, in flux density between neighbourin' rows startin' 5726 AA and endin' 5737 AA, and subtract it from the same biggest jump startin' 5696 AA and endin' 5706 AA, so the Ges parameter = 0.36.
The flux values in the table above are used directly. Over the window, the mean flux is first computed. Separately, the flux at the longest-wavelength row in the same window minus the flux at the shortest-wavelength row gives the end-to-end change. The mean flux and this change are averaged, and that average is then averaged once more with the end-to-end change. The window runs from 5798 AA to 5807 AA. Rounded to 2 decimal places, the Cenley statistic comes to 2.36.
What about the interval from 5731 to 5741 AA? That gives 1.91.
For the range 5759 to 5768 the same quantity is 1.66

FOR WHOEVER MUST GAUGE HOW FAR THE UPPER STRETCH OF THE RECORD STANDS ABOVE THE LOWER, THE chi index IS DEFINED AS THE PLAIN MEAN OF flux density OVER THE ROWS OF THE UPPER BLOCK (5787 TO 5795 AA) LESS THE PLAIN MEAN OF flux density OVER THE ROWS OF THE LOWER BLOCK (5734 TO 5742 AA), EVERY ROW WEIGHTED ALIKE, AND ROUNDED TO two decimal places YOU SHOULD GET 0.10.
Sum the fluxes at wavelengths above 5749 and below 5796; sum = 285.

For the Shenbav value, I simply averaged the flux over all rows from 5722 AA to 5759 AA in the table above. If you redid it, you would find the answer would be 8.17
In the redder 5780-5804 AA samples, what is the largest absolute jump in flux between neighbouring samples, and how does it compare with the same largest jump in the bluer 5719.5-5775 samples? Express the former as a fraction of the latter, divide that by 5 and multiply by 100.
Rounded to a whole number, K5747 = 21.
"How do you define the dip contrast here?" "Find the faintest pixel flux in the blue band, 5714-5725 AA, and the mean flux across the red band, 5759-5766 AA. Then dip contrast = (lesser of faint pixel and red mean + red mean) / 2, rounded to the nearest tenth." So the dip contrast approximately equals 7.4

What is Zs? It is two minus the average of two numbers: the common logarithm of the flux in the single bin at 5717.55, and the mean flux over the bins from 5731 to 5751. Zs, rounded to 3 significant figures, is -2.52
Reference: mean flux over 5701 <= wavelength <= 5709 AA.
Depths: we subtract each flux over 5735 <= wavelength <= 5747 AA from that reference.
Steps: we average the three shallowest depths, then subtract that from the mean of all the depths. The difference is 0.29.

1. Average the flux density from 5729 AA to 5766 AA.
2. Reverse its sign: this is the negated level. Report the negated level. -7.97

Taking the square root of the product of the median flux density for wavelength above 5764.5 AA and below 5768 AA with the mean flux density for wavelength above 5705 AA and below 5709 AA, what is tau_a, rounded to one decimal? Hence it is 7.5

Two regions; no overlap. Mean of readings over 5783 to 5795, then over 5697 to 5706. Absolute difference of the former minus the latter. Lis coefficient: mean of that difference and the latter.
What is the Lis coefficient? 4.05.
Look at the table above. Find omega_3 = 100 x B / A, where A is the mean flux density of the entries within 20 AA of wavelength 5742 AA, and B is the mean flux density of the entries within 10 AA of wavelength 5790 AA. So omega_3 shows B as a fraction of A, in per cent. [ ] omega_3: 99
